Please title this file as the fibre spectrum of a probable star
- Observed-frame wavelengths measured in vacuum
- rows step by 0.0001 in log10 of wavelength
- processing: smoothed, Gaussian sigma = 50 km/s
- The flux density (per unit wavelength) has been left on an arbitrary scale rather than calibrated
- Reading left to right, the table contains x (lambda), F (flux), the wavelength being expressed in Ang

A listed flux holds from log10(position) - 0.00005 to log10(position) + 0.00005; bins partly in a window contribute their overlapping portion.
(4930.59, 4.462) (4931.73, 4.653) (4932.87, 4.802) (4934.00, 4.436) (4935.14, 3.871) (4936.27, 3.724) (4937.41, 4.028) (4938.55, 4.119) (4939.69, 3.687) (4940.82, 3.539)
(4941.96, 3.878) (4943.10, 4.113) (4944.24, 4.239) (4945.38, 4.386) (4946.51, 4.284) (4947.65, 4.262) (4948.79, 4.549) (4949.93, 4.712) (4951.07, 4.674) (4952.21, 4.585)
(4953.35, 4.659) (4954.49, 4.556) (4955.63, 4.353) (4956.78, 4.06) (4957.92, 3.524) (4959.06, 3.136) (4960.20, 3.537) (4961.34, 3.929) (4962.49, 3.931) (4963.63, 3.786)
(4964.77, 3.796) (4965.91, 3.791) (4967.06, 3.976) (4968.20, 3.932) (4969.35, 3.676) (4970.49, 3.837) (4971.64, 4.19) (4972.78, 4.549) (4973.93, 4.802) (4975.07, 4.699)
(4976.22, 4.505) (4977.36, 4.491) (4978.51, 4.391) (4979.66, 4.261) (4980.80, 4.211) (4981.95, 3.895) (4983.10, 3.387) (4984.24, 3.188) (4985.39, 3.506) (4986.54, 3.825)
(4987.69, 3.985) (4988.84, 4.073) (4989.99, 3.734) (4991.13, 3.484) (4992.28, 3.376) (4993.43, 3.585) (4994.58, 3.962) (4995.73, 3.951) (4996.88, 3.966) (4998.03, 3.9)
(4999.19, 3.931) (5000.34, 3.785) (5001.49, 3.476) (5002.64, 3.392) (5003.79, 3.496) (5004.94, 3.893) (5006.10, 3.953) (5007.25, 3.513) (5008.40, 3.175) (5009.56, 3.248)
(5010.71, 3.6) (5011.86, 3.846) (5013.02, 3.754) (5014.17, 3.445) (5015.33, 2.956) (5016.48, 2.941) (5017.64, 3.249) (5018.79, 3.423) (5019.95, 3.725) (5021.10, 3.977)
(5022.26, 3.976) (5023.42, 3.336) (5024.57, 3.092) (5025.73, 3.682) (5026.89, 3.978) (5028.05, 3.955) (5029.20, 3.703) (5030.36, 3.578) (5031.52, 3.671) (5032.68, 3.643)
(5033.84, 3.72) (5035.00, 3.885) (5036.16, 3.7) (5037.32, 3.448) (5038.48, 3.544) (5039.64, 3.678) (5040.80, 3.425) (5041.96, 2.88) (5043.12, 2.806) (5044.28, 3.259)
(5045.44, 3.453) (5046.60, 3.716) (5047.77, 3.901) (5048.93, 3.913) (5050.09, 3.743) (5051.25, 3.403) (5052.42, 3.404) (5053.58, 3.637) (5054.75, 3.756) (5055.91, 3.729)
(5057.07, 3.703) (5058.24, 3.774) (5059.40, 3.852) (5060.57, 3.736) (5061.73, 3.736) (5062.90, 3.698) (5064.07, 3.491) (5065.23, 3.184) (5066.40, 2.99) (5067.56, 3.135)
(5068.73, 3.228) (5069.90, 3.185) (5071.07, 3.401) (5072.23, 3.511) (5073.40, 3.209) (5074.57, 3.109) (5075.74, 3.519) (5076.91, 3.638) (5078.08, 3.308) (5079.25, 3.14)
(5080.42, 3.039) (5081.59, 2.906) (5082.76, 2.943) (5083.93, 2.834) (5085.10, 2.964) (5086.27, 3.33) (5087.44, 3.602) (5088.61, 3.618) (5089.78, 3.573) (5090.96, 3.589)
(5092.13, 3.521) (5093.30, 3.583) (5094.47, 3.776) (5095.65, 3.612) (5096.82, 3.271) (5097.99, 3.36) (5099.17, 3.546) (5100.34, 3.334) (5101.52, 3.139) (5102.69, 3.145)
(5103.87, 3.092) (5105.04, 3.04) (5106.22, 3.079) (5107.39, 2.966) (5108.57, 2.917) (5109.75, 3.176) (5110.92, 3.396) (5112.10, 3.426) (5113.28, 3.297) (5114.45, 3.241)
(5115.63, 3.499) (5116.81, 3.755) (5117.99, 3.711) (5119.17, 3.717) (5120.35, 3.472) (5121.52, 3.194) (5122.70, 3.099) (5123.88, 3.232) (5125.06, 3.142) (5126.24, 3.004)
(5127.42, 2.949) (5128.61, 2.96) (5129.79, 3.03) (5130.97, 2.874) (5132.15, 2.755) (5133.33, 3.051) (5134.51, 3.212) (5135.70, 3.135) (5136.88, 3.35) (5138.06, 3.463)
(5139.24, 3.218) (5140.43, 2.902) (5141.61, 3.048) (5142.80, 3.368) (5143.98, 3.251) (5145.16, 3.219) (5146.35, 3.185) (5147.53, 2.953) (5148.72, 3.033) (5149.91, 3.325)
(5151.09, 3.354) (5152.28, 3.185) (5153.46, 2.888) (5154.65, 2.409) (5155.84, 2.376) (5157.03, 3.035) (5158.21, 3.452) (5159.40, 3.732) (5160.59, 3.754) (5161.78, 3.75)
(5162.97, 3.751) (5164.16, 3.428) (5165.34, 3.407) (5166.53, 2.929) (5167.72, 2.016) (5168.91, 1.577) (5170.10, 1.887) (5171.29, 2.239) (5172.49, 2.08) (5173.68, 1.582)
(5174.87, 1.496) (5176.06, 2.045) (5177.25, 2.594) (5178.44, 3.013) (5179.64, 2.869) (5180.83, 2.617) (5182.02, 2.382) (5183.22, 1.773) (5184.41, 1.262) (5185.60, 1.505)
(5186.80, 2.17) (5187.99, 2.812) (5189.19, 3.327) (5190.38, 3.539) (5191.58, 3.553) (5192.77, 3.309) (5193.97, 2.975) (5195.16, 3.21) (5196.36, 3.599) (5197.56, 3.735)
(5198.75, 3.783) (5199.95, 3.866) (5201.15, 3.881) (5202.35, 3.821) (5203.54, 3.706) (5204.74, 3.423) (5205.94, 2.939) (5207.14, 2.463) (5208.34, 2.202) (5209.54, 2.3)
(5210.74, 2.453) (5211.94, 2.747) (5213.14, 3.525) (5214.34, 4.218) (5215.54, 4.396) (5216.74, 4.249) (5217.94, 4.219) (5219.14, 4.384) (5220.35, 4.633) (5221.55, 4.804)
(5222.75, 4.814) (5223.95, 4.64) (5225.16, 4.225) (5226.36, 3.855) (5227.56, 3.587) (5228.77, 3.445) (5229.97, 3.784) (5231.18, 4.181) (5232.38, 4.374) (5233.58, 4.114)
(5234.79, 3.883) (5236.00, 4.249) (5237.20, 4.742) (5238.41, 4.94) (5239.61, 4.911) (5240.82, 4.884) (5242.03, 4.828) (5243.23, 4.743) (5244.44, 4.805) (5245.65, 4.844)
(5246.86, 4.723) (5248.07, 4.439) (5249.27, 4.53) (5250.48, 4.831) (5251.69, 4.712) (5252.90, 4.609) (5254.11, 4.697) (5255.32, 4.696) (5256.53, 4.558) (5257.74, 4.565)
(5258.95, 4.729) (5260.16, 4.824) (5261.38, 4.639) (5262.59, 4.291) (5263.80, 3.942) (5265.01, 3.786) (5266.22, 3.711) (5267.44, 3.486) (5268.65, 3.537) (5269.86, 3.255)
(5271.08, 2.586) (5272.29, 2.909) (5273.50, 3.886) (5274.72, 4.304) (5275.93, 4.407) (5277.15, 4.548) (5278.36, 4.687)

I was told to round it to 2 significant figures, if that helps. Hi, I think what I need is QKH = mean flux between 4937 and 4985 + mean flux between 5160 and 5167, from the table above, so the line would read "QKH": 7.6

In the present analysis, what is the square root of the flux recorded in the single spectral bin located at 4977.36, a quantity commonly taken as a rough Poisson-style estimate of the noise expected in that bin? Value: 2.12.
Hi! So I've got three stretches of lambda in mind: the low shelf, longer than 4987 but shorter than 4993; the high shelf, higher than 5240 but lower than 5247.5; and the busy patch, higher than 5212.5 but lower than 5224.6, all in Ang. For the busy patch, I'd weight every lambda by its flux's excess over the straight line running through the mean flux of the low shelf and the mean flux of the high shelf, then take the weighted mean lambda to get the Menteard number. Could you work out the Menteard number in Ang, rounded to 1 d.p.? 5215.3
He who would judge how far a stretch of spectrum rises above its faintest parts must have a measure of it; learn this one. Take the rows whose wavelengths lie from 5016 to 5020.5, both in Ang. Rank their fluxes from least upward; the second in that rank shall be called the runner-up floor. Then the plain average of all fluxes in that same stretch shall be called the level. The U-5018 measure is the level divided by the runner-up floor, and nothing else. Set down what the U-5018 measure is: 1.03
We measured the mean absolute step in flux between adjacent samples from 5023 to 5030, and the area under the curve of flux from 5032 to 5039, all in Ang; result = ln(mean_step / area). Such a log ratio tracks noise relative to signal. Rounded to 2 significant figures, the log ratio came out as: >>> -4.5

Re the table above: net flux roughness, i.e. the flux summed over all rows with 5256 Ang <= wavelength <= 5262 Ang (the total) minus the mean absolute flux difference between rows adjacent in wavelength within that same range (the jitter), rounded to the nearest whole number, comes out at 23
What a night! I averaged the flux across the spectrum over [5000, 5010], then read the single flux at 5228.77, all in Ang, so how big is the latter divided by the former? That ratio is 0.97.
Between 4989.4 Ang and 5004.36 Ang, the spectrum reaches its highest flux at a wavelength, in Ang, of 4996.88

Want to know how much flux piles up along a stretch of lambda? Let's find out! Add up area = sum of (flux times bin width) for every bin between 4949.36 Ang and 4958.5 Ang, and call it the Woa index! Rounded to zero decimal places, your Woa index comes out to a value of 40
